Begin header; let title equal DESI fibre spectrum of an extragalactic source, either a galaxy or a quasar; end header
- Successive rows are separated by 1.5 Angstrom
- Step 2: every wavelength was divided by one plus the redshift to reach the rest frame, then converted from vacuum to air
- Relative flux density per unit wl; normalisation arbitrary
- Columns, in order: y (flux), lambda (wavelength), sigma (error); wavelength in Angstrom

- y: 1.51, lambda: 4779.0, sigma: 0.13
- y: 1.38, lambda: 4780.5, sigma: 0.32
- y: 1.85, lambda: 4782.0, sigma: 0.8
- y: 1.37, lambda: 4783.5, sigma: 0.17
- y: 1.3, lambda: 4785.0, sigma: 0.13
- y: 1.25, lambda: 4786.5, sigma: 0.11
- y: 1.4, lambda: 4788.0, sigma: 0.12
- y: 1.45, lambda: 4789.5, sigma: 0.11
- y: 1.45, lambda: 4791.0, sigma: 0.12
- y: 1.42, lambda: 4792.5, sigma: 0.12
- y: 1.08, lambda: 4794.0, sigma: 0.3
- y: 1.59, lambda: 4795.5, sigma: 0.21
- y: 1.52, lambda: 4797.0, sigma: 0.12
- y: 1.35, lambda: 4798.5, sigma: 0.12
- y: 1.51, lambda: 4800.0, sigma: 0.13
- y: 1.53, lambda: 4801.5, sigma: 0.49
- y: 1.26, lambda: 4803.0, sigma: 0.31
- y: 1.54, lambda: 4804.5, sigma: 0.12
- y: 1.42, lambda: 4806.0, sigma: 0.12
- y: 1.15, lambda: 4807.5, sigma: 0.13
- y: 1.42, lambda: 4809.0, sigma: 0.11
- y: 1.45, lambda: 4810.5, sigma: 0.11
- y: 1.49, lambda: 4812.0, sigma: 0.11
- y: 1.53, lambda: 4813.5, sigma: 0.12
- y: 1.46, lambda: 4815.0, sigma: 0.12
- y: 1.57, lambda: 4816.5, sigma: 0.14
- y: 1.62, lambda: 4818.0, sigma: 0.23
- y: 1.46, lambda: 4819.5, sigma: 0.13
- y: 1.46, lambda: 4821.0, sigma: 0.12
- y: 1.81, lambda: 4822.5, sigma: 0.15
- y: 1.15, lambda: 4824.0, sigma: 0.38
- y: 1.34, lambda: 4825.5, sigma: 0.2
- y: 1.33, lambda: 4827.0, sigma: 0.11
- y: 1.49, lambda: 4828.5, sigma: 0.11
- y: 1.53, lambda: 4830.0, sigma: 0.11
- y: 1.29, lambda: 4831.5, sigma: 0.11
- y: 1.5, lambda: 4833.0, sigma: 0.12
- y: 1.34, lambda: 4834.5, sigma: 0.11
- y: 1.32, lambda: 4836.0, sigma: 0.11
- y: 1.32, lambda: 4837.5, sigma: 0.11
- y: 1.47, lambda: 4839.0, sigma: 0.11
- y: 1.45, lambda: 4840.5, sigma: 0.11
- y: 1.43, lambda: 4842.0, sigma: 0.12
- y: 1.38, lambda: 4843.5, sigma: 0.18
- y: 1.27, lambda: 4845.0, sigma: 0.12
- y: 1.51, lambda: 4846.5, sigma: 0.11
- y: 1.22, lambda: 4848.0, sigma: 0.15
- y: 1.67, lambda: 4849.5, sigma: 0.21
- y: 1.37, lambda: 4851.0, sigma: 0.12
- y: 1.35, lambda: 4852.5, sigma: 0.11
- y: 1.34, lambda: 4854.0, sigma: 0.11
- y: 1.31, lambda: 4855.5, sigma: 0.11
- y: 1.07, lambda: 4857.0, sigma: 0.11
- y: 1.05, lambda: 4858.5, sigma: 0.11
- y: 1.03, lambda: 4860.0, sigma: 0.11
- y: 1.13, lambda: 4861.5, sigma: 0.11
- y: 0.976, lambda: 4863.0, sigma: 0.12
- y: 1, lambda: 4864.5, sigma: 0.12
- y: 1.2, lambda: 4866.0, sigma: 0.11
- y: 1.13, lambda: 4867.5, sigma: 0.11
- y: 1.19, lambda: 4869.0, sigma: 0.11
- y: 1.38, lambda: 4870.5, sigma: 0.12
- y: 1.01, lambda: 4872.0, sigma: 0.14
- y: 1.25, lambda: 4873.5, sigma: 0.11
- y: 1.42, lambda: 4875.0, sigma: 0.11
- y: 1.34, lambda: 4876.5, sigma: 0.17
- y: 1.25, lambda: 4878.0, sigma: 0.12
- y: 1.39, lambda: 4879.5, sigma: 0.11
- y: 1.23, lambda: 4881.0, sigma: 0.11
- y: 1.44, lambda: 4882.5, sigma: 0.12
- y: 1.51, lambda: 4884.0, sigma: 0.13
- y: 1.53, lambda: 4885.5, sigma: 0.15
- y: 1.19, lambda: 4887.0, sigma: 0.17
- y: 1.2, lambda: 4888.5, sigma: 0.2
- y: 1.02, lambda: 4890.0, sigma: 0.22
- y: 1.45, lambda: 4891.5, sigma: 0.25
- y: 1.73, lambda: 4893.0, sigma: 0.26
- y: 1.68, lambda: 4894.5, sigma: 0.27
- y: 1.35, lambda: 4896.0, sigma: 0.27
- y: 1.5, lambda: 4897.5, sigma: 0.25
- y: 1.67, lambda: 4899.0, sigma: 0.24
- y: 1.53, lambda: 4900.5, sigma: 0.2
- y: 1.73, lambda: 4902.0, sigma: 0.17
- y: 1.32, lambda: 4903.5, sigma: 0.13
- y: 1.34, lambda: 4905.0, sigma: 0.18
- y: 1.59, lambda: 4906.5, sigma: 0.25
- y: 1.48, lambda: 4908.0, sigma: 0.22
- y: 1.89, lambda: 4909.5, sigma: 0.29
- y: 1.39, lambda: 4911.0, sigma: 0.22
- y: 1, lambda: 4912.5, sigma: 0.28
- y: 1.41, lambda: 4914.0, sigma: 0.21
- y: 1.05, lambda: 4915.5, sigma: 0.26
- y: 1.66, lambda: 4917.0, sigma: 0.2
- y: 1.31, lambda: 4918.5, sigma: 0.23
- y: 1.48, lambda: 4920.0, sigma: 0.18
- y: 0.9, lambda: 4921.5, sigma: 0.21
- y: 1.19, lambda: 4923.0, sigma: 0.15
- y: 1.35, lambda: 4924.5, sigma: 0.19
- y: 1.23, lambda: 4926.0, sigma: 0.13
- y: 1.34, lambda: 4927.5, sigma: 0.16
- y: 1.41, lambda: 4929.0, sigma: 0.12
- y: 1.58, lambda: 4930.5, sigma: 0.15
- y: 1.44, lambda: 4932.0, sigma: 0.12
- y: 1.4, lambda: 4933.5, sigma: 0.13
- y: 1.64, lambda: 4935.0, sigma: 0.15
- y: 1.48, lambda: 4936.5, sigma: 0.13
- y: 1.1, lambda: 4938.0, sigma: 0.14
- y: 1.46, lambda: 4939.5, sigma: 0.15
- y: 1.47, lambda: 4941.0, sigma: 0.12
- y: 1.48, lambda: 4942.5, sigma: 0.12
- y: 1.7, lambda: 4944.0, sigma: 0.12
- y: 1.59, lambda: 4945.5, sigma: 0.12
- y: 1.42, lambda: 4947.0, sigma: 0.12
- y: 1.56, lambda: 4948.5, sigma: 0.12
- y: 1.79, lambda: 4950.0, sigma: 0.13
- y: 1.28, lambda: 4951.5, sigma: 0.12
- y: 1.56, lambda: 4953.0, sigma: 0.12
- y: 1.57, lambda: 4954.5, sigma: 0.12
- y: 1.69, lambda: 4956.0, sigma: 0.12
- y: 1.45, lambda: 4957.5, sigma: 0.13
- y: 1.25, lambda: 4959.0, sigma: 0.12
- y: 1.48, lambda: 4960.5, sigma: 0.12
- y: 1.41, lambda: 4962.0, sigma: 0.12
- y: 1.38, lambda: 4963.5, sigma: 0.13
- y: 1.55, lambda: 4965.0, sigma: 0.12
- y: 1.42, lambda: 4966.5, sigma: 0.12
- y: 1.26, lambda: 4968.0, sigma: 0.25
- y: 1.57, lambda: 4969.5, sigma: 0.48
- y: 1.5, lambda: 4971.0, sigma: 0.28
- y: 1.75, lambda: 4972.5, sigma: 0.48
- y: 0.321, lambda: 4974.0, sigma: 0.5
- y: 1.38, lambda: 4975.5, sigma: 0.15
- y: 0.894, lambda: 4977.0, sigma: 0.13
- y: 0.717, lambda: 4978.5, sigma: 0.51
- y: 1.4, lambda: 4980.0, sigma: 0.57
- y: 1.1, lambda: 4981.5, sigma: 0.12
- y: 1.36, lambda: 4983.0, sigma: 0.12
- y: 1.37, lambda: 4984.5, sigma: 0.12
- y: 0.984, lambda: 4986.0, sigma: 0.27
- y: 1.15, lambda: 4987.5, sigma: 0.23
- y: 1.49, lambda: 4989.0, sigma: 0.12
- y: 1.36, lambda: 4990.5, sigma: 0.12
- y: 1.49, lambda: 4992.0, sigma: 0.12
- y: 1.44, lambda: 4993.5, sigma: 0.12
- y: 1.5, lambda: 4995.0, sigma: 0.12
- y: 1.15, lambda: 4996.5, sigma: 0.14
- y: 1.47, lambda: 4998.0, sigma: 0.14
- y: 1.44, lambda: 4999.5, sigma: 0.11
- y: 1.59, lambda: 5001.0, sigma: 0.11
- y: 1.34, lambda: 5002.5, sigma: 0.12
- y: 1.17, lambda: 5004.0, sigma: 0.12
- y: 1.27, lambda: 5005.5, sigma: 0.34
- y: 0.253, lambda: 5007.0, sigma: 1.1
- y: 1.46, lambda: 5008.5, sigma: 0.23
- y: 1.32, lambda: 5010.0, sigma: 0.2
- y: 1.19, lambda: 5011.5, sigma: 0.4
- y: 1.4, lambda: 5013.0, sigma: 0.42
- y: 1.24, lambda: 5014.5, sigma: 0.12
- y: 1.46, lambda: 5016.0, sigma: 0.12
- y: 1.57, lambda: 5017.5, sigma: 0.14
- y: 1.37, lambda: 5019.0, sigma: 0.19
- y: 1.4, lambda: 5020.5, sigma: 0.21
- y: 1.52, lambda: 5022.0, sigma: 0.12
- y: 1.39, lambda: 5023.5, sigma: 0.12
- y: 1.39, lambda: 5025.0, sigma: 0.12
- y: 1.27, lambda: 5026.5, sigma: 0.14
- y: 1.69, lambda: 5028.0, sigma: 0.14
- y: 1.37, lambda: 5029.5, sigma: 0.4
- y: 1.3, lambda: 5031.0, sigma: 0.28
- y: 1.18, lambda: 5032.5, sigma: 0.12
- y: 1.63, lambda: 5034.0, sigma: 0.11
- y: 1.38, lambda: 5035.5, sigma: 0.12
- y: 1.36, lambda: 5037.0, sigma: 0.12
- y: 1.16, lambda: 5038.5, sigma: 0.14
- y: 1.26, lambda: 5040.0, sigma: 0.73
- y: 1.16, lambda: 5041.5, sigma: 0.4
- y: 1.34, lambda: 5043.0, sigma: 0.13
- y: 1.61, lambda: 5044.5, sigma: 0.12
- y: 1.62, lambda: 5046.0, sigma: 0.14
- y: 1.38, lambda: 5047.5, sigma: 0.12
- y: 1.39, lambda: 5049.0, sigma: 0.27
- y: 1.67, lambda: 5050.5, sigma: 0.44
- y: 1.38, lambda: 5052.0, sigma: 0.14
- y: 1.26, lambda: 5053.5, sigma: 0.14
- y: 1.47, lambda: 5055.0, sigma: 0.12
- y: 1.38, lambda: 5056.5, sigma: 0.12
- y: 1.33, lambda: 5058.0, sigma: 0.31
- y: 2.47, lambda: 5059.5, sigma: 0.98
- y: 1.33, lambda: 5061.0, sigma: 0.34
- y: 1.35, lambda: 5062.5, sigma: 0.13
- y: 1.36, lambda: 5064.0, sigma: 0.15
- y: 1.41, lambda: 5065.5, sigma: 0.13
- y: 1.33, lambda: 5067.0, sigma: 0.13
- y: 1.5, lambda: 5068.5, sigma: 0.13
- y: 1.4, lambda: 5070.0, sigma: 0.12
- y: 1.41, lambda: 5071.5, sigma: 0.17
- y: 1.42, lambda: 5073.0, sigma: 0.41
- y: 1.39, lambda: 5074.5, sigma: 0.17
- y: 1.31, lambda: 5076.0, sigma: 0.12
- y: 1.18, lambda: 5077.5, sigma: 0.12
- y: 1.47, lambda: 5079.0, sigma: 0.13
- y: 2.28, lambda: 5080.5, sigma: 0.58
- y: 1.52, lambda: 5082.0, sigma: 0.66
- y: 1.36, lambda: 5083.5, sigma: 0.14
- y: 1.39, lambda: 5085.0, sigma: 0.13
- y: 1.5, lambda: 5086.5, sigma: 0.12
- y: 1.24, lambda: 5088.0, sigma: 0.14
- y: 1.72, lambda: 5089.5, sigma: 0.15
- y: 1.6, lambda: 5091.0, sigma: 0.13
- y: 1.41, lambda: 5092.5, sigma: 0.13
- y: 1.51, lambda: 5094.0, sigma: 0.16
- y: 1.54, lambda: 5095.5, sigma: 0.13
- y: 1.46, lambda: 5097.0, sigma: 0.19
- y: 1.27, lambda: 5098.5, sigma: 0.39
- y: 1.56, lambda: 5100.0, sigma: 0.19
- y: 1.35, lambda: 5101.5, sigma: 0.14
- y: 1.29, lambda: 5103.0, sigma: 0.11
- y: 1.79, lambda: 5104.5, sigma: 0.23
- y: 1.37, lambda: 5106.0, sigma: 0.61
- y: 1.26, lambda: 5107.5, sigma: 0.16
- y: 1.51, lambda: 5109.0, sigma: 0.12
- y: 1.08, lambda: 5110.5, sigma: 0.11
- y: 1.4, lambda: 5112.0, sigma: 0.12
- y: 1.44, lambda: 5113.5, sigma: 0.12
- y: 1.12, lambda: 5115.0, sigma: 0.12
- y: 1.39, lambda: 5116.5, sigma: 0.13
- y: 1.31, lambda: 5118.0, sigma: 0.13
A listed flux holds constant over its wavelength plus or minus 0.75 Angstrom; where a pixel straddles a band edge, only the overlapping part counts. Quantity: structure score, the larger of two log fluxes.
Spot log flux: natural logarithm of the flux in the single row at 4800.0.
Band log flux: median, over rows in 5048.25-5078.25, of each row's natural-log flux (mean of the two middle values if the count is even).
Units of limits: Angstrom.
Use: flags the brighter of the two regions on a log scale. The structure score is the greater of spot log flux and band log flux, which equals 0.41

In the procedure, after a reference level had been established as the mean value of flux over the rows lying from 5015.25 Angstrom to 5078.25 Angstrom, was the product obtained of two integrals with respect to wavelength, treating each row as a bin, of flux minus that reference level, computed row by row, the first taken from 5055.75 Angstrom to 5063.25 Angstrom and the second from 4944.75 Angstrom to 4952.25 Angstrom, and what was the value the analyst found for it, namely 1.0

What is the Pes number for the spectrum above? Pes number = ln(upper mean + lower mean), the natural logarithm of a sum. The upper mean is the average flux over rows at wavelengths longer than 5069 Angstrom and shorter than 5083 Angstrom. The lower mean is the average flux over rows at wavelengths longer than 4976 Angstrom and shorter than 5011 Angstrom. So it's 1.01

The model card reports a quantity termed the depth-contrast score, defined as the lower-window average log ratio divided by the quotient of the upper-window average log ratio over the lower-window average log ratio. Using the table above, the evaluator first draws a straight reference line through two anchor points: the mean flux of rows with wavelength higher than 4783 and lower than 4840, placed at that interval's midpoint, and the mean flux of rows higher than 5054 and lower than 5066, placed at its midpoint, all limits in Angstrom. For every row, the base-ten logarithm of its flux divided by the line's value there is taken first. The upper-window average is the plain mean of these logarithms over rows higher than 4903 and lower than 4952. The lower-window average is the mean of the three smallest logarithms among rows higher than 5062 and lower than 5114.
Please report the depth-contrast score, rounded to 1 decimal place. -0.7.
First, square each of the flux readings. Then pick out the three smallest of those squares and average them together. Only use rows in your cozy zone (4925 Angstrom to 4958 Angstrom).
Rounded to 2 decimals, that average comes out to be 1.45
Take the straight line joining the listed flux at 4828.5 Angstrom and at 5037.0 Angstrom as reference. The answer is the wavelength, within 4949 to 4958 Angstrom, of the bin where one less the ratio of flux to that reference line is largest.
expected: 4951.5 Angstrom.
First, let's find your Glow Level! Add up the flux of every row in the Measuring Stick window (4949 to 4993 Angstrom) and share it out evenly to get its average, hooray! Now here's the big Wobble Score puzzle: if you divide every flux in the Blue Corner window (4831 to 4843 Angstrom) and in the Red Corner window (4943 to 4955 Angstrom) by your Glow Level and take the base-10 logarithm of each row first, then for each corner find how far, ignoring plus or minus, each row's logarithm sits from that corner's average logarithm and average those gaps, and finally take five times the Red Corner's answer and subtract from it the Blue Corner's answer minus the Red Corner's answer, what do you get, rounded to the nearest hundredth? 0.16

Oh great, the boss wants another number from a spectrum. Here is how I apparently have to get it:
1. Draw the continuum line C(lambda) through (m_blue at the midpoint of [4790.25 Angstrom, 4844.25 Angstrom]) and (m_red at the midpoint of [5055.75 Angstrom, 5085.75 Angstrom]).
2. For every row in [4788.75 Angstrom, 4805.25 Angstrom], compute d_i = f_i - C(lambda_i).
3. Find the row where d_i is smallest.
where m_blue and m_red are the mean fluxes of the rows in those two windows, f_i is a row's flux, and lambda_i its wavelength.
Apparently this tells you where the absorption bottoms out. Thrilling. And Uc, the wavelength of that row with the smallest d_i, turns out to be 4794.0 Angstrom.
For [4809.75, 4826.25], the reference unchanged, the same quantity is 4824.0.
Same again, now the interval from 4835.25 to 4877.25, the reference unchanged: 4863.0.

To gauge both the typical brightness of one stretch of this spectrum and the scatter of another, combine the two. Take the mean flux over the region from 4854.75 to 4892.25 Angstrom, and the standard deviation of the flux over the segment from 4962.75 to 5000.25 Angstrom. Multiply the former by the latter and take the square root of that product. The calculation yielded 0.61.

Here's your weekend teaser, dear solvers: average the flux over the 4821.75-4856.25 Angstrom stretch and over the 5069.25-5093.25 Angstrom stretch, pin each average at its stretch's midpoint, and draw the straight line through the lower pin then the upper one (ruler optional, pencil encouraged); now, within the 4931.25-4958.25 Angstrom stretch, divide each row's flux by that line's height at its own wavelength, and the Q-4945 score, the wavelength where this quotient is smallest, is 4938.0 Angstrom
